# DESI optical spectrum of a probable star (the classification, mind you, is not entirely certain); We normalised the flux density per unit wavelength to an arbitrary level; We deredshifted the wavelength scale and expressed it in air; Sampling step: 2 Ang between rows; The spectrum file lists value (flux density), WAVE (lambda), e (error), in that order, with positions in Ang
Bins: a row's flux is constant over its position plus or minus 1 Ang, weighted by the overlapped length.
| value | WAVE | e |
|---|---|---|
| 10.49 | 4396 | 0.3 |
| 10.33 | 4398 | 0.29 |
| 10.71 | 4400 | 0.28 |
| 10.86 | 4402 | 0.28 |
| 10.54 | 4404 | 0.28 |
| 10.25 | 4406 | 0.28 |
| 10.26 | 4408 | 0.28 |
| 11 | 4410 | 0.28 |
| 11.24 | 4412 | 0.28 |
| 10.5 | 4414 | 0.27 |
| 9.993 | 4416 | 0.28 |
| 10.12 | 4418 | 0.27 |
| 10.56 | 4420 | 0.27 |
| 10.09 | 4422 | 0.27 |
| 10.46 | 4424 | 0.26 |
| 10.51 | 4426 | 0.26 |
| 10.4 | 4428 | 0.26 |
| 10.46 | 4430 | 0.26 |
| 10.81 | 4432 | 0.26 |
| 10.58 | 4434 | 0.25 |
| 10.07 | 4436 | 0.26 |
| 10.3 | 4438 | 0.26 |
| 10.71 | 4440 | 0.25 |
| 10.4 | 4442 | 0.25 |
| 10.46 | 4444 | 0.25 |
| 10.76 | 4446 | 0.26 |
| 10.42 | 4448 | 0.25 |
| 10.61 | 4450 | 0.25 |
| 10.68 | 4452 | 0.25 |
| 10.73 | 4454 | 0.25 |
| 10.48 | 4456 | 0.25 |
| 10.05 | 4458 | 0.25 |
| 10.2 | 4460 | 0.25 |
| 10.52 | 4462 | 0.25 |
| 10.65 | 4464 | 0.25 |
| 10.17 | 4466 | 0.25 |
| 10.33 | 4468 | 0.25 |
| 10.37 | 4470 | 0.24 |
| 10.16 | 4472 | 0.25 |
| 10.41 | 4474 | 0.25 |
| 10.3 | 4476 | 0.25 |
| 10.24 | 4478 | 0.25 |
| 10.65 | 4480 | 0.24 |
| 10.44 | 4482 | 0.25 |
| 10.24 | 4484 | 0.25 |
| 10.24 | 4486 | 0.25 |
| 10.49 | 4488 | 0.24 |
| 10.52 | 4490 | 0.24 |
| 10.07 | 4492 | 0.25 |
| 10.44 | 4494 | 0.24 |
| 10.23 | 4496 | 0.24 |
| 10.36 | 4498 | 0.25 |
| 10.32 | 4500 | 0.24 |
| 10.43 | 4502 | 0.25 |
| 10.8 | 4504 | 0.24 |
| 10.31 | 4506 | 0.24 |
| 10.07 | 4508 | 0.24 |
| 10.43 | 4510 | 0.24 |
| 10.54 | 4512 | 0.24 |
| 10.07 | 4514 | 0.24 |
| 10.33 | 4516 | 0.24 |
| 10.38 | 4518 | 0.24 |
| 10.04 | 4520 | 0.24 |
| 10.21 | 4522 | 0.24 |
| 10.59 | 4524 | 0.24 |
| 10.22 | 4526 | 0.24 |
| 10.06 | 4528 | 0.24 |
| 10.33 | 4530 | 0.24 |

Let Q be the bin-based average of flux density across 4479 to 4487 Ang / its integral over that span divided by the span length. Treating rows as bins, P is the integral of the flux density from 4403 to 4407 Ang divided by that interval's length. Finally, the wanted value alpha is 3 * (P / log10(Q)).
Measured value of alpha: 30.7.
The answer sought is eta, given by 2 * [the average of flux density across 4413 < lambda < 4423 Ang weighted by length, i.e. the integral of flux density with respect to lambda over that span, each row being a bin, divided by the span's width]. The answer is 20.5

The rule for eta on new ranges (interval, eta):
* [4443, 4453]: 21.2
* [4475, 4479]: 20.5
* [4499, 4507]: 20.9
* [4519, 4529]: 20.4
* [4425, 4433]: 21.1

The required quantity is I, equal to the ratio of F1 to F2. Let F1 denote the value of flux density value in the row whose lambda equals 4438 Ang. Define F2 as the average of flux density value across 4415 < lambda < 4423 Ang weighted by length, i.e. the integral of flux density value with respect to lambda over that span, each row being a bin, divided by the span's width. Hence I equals 1.01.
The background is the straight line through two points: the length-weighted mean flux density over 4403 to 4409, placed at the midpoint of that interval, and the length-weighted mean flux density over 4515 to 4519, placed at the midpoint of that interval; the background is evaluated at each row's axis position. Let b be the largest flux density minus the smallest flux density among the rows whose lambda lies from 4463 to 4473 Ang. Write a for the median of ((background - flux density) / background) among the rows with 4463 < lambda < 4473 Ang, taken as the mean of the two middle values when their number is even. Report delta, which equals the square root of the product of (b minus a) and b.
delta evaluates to 0.49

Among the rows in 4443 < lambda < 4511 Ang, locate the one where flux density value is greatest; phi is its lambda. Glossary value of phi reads 4504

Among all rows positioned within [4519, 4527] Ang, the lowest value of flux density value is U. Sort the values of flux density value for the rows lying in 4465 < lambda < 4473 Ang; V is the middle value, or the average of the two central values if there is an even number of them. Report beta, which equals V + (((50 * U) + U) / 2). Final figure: 266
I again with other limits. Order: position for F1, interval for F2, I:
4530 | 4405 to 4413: 0.97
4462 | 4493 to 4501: 1.02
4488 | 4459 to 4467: 1.01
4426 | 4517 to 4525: 1.02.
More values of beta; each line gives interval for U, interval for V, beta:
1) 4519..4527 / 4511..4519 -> 266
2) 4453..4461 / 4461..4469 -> 267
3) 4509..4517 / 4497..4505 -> 267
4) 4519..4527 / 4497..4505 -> 266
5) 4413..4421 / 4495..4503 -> 265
